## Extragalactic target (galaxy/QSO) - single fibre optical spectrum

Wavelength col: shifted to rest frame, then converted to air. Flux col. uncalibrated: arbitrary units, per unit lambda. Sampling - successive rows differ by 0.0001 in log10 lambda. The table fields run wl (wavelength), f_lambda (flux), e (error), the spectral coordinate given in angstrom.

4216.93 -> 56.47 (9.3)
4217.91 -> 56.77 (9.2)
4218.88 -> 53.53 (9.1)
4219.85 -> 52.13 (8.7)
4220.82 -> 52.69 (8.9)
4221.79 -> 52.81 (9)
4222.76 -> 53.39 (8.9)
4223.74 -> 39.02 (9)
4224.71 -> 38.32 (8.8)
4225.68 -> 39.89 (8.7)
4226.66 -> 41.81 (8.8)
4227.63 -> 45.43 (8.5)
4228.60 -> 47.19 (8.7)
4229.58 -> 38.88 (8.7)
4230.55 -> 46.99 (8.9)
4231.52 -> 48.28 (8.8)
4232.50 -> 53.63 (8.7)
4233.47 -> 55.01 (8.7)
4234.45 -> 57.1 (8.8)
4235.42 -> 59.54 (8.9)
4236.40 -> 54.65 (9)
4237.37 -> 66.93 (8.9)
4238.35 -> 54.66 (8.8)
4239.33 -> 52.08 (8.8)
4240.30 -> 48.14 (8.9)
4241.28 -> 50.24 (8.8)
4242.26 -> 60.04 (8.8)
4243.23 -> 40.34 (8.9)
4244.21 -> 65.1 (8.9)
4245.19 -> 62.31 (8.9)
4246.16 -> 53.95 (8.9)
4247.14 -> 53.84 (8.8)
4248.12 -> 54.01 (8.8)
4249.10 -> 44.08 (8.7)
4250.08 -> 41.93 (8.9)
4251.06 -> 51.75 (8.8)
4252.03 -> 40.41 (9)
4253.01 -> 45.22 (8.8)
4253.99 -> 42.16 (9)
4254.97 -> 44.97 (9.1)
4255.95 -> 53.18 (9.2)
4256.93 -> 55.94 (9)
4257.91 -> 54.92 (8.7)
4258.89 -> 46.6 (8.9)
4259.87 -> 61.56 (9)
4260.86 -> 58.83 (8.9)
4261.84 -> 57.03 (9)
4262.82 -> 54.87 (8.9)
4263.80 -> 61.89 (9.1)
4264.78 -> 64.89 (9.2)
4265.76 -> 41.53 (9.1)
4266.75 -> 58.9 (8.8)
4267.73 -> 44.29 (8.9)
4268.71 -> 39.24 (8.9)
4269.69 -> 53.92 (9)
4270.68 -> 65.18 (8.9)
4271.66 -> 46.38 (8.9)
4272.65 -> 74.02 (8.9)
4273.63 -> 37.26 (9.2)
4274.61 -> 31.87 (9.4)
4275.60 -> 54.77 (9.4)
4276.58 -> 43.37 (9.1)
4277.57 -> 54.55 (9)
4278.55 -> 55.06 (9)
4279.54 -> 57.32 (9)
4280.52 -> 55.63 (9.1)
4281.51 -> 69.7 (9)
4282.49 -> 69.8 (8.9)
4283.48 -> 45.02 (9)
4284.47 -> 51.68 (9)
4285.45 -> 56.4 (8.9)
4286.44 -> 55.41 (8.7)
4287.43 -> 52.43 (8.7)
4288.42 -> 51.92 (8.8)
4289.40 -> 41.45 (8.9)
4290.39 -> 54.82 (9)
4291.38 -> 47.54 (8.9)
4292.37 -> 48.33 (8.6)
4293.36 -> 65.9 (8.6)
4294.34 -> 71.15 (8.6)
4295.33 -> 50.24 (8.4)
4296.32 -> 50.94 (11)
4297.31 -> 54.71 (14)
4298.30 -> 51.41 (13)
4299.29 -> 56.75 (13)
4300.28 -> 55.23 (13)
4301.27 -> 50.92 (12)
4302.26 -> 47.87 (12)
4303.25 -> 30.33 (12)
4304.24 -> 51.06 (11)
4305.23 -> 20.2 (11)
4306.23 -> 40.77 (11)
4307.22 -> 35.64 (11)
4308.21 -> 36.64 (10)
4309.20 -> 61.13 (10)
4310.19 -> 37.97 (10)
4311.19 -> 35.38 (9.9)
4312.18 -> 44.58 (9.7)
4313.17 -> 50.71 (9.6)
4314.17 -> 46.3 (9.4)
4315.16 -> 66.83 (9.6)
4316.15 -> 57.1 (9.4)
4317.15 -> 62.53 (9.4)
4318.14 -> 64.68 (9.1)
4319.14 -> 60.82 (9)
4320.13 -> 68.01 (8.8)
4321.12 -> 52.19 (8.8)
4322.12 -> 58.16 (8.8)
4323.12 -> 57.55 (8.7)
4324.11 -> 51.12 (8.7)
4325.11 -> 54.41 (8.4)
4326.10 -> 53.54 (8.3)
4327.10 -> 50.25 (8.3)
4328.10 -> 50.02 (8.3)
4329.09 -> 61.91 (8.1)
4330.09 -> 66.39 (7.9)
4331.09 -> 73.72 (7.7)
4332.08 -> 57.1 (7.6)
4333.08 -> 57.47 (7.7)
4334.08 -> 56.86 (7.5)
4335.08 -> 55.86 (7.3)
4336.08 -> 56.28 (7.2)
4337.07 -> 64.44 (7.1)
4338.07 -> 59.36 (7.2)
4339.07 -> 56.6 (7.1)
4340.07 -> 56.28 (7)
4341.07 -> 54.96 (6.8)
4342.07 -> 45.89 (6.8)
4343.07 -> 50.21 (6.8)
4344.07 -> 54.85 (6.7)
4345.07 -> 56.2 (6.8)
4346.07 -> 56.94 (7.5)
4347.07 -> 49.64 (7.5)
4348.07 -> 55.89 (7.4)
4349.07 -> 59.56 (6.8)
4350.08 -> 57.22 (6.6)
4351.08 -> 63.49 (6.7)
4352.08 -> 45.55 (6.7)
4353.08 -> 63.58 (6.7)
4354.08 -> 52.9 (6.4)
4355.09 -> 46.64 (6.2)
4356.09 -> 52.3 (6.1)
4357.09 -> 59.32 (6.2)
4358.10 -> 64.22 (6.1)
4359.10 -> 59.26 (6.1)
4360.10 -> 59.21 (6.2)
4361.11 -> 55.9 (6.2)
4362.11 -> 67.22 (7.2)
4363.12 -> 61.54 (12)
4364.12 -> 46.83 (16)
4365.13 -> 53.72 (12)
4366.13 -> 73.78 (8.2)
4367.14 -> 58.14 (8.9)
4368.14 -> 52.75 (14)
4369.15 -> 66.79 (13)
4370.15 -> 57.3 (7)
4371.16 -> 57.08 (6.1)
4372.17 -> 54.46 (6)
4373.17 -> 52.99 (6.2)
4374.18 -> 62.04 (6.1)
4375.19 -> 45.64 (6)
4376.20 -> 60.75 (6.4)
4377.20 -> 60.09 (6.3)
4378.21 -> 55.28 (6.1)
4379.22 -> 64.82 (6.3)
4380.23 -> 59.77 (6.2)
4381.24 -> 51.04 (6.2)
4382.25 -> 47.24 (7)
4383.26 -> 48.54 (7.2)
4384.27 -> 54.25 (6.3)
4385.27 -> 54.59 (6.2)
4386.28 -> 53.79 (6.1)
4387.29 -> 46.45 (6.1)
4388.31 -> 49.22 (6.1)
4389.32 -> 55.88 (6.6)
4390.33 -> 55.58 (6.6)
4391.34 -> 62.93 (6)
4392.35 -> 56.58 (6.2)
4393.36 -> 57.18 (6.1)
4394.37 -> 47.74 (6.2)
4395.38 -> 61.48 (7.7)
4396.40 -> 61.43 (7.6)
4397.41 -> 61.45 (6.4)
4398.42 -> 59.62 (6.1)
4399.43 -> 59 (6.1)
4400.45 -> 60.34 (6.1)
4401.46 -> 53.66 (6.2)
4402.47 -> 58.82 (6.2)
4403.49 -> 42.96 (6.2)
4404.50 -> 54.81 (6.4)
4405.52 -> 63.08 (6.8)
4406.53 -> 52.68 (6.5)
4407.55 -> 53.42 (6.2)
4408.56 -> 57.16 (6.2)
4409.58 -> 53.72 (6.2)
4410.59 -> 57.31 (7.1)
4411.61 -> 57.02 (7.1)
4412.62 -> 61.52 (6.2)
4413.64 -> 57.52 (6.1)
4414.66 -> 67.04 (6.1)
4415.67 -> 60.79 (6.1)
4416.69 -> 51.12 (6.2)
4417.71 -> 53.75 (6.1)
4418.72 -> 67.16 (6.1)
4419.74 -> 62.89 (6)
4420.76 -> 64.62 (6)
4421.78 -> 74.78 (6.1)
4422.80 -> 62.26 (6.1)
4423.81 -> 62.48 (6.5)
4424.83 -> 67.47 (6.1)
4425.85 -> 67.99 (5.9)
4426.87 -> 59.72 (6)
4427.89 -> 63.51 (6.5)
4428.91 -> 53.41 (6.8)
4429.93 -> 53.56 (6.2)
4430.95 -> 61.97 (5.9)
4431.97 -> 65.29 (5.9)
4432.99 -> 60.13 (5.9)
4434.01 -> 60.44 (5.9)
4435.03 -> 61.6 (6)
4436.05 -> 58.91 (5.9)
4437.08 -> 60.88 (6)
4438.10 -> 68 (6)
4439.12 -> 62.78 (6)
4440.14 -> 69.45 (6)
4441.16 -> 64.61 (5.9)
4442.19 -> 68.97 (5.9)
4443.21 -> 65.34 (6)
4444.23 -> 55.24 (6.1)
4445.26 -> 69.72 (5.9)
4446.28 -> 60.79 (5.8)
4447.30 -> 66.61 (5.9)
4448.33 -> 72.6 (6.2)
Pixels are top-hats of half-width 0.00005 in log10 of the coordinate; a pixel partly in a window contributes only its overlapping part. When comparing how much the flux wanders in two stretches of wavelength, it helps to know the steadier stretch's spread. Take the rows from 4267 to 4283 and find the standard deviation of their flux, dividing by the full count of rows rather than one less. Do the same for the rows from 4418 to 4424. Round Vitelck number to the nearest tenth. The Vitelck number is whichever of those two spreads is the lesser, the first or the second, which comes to 4.4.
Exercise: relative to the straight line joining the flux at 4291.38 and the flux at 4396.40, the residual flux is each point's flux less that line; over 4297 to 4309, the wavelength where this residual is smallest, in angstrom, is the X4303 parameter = 4305.23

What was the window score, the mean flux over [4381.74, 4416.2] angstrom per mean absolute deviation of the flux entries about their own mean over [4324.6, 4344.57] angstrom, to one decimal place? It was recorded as 13.1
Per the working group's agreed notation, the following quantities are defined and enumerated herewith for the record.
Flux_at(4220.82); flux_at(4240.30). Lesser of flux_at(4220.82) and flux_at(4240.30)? 48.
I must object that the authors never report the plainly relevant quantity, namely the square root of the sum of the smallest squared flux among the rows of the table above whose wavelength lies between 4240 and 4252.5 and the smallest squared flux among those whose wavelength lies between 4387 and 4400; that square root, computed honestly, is 62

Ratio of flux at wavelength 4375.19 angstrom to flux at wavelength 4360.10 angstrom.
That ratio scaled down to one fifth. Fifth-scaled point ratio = 0.154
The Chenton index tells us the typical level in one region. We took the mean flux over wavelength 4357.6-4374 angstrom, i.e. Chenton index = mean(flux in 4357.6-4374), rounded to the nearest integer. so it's 59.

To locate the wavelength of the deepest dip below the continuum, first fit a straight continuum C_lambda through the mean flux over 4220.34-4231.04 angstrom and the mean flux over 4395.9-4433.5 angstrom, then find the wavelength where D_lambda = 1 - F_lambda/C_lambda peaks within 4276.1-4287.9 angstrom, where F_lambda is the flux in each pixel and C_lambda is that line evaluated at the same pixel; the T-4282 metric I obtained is 4276.58 angstrom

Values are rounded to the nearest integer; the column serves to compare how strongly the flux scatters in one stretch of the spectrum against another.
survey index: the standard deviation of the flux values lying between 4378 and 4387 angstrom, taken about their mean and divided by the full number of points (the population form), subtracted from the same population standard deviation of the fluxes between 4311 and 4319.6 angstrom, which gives 5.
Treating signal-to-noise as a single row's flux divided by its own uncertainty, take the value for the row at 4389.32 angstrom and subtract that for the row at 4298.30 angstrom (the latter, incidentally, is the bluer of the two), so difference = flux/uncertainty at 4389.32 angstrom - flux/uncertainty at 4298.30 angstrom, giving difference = 5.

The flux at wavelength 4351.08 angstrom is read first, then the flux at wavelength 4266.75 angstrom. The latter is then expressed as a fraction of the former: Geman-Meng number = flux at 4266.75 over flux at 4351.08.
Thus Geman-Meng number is 0.93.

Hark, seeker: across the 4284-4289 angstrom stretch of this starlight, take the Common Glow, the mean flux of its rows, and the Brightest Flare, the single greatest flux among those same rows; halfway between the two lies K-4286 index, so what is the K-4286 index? 55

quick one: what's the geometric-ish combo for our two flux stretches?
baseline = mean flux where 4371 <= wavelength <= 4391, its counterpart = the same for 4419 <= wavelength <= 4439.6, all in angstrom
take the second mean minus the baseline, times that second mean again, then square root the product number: 23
